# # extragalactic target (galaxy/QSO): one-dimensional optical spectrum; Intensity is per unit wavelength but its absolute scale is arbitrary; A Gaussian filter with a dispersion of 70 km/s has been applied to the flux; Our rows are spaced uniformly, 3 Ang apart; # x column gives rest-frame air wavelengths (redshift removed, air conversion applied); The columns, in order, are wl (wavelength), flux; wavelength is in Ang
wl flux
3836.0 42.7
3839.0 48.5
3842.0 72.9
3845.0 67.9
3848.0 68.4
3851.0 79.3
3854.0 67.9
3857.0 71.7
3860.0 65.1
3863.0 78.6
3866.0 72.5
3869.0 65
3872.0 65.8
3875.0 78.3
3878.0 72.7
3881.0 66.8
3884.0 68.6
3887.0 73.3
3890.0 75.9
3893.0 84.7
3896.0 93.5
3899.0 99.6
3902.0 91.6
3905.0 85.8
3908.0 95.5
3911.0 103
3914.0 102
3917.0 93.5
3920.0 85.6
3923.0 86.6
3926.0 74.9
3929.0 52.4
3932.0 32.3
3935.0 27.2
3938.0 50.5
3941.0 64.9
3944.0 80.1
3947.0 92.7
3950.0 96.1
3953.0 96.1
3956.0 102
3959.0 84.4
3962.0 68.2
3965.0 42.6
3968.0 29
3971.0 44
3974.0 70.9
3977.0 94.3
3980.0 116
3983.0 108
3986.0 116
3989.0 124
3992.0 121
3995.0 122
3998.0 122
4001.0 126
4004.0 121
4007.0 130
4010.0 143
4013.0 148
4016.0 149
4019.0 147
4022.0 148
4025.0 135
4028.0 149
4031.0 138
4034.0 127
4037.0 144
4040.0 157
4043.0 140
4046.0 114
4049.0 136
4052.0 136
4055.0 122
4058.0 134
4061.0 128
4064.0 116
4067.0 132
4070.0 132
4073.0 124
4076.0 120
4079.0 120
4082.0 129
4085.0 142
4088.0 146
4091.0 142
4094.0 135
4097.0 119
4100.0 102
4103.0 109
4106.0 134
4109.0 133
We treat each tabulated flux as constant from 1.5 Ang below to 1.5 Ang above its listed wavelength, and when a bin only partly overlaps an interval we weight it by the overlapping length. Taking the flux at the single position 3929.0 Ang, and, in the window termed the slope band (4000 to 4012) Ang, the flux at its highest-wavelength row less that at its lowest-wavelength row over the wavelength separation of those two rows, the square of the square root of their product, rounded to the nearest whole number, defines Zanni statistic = 99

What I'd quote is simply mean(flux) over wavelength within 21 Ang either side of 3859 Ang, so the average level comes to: 70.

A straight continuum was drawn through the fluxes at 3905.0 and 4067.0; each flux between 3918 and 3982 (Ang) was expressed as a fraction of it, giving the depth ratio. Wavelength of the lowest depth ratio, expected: 3968.0 Ang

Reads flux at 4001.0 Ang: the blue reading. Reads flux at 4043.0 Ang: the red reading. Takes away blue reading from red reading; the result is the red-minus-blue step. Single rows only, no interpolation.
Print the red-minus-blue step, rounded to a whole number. 14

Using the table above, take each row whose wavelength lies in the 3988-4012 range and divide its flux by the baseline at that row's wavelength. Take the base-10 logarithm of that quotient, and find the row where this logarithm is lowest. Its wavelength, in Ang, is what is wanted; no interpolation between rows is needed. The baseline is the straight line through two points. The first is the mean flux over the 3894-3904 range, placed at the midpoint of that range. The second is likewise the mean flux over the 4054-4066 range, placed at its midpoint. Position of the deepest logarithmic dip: 4004.0 Ang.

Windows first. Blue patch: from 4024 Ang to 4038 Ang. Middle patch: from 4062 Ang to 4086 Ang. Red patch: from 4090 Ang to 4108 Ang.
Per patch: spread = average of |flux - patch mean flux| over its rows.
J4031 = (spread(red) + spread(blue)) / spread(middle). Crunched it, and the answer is 2.9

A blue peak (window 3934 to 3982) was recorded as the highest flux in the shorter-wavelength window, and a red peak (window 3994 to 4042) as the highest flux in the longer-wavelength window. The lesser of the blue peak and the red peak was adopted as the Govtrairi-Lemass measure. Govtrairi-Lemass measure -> 116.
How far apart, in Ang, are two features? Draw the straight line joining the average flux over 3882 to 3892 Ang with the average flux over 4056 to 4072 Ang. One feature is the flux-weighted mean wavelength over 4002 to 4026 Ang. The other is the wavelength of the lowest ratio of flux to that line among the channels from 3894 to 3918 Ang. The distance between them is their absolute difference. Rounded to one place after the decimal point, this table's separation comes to 109.8 Ang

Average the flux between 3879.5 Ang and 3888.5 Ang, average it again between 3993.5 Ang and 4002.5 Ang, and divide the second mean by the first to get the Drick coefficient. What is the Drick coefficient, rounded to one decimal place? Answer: 1.8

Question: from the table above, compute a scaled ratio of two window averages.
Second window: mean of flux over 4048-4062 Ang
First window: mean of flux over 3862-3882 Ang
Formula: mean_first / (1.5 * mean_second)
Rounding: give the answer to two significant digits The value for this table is 0.36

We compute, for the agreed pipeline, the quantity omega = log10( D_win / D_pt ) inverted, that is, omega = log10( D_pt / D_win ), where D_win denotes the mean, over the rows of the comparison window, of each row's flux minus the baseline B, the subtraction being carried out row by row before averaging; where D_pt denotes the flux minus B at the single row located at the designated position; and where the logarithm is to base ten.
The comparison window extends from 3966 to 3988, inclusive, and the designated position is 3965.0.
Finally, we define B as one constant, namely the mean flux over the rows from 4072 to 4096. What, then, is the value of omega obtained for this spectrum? 0.3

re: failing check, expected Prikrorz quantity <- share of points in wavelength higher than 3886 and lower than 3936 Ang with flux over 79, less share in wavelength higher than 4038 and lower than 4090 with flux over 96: -0.35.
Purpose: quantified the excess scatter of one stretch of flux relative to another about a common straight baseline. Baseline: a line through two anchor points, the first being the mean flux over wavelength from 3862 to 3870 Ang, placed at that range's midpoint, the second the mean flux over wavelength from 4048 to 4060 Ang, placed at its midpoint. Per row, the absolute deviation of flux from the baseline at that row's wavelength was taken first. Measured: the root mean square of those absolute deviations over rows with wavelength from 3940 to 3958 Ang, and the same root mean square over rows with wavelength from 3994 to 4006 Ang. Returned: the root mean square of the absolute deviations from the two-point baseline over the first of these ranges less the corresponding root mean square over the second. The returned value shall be 6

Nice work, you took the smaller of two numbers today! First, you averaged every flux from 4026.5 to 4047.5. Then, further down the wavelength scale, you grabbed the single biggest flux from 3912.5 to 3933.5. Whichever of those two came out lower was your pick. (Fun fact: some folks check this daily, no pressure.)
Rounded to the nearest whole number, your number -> 102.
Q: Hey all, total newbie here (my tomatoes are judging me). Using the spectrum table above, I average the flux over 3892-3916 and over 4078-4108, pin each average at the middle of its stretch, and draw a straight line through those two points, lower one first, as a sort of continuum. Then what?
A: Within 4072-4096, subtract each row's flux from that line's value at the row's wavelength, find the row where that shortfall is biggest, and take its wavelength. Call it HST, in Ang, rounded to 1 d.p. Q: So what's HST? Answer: 4079.0 Ang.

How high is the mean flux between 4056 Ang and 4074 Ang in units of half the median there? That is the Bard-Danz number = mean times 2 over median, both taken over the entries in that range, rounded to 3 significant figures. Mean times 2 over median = 1.96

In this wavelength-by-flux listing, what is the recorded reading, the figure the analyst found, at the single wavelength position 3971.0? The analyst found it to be 44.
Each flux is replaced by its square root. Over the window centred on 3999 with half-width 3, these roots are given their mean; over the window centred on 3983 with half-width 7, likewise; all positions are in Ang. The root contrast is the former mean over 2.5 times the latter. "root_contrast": 0.42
